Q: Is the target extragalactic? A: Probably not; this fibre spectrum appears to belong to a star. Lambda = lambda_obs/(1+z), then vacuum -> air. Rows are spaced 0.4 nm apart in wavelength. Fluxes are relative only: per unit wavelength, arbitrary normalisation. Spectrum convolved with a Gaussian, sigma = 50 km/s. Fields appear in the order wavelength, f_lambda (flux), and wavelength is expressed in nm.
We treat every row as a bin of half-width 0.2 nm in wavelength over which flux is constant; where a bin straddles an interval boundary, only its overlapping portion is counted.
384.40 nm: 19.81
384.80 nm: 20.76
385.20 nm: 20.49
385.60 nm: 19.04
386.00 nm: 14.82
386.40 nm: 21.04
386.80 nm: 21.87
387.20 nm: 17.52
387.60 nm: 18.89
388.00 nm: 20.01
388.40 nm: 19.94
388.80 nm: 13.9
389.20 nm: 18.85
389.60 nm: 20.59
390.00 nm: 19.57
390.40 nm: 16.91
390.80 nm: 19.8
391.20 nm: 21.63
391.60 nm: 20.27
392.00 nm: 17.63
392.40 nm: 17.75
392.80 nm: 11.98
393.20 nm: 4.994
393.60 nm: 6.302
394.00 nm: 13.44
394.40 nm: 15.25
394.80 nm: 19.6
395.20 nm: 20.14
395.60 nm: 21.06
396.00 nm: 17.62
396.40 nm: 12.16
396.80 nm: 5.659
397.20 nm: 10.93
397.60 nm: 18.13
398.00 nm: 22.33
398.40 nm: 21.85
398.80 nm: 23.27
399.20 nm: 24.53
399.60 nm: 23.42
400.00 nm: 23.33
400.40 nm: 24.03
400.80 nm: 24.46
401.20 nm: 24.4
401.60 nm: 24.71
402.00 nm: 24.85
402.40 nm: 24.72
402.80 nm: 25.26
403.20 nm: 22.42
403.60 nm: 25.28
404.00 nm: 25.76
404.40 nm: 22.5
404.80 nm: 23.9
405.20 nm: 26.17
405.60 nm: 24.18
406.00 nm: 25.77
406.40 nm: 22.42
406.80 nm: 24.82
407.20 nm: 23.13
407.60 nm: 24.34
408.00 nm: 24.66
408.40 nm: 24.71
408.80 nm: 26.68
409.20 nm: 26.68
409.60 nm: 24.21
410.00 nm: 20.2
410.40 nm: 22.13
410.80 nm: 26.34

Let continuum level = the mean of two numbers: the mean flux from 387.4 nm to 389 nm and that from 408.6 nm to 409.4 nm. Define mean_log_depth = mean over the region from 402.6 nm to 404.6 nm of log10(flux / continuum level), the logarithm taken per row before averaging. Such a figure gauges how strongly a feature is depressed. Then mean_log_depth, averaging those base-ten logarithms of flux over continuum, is 0.033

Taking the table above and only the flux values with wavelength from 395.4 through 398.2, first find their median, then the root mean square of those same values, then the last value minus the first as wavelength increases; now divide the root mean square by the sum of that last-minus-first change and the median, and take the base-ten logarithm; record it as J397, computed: -0.06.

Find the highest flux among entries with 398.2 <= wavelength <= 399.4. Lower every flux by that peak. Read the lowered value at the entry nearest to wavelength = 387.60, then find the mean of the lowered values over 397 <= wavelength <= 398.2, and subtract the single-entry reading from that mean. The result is -2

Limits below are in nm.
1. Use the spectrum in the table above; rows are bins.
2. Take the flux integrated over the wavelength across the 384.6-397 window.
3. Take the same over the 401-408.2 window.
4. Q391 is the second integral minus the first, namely -36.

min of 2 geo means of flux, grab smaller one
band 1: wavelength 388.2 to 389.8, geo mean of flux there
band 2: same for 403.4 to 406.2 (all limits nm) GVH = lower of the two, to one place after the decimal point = 18.1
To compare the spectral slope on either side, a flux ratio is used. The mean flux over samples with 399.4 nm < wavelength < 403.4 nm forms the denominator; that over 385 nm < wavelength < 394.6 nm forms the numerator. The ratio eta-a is 0.71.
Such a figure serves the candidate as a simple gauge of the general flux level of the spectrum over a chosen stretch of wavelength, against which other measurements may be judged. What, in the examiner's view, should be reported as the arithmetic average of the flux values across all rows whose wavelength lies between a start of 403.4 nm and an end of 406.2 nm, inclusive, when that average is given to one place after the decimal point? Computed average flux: 24.8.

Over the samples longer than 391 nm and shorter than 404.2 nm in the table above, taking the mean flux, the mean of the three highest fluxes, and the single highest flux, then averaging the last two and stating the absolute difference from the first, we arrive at 6.2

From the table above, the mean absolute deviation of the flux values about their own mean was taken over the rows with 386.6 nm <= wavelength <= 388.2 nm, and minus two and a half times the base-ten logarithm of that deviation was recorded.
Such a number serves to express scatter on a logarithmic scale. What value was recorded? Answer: -0.34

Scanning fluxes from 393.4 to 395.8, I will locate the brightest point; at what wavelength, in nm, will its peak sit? 395.60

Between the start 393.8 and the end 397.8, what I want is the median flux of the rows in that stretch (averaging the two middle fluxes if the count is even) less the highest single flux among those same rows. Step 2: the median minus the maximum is -4.6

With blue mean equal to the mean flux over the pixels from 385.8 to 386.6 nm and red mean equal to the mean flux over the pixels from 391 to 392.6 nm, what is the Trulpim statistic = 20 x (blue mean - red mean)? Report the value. -28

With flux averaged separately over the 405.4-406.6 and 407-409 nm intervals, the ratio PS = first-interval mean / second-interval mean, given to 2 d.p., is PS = 0.98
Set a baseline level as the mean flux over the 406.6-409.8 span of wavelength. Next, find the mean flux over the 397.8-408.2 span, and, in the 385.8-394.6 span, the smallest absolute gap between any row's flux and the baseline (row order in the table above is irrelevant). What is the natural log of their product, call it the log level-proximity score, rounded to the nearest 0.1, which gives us 4.3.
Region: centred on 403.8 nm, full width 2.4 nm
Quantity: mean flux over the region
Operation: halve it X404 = 12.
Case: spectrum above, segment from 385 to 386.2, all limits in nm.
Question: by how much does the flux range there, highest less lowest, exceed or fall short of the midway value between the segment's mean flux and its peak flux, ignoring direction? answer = 14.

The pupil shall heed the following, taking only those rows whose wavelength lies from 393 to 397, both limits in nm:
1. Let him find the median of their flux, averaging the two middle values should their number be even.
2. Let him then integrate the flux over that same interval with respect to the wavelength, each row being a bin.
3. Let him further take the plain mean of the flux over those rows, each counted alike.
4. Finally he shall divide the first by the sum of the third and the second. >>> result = 0.211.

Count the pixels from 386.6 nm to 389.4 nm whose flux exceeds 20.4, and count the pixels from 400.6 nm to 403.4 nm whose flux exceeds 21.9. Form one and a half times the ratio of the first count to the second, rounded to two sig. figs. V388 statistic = 0.21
